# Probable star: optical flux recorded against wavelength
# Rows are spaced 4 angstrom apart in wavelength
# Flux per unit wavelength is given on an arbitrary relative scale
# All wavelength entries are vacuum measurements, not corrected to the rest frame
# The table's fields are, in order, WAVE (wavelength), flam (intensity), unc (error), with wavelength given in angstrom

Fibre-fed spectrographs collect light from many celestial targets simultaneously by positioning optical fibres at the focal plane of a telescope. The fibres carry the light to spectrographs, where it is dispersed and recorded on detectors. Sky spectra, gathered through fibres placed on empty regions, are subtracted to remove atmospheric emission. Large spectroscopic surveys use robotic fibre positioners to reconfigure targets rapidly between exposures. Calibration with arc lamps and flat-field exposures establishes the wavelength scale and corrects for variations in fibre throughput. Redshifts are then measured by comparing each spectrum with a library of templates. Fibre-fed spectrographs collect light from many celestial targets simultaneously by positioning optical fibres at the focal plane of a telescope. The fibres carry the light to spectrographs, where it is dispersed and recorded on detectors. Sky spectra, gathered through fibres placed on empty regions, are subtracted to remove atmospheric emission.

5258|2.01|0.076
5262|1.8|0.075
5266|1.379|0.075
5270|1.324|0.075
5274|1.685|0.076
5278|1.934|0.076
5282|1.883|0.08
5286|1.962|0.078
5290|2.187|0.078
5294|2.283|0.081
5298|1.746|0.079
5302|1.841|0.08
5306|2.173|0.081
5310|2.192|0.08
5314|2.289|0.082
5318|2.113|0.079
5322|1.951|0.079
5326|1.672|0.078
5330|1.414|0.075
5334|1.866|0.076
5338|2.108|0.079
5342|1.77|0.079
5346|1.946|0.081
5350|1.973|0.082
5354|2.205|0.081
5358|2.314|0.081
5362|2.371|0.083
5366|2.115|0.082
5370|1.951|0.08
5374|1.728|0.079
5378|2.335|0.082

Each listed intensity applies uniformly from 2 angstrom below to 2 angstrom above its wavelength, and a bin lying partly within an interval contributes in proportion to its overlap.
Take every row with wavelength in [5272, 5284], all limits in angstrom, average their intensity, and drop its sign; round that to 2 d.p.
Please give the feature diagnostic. 1.83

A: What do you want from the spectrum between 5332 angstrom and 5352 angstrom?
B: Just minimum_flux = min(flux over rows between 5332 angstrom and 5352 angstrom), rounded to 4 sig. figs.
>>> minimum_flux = 1.770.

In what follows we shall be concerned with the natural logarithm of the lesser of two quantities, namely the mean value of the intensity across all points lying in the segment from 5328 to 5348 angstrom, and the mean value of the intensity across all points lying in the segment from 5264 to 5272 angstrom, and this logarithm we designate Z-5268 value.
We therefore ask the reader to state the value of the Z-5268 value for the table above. 0.30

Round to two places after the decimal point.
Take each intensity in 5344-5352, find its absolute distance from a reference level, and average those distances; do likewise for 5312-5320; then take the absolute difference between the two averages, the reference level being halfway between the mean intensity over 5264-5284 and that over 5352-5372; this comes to 0.24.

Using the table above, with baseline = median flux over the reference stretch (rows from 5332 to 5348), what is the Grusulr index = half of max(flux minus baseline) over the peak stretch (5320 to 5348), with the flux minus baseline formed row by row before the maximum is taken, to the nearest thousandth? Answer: 0.101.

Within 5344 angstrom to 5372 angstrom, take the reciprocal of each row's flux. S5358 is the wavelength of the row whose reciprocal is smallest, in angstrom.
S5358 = 5362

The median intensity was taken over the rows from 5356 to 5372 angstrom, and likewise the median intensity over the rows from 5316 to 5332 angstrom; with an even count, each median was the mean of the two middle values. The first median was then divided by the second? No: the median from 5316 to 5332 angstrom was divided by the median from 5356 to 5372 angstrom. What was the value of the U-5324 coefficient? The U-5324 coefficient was 0.82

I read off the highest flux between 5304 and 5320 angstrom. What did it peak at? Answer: 2.289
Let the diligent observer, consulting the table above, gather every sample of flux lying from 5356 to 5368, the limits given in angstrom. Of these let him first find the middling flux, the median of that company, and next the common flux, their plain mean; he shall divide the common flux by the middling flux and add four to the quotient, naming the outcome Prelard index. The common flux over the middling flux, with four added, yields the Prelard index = 4.98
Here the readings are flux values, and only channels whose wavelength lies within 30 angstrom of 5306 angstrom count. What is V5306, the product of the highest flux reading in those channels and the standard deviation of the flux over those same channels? 0.54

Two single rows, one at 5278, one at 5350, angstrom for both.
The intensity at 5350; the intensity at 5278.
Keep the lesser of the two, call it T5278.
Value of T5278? 1.93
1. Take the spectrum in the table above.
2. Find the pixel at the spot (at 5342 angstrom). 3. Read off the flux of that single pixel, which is 1.77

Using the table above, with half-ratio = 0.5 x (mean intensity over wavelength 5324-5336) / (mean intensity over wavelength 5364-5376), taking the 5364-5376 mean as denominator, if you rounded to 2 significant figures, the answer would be 0.43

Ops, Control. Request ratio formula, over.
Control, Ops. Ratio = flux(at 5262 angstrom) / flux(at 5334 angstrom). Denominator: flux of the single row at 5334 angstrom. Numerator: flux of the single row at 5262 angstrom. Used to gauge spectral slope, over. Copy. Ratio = 0.96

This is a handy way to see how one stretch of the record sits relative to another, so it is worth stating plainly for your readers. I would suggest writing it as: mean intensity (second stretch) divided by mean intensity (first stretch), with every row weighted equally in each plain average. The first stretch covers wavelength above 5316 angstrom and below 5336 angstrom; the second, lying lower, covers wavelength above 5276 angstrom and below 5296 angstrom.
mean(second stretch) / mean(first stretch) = 1.14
